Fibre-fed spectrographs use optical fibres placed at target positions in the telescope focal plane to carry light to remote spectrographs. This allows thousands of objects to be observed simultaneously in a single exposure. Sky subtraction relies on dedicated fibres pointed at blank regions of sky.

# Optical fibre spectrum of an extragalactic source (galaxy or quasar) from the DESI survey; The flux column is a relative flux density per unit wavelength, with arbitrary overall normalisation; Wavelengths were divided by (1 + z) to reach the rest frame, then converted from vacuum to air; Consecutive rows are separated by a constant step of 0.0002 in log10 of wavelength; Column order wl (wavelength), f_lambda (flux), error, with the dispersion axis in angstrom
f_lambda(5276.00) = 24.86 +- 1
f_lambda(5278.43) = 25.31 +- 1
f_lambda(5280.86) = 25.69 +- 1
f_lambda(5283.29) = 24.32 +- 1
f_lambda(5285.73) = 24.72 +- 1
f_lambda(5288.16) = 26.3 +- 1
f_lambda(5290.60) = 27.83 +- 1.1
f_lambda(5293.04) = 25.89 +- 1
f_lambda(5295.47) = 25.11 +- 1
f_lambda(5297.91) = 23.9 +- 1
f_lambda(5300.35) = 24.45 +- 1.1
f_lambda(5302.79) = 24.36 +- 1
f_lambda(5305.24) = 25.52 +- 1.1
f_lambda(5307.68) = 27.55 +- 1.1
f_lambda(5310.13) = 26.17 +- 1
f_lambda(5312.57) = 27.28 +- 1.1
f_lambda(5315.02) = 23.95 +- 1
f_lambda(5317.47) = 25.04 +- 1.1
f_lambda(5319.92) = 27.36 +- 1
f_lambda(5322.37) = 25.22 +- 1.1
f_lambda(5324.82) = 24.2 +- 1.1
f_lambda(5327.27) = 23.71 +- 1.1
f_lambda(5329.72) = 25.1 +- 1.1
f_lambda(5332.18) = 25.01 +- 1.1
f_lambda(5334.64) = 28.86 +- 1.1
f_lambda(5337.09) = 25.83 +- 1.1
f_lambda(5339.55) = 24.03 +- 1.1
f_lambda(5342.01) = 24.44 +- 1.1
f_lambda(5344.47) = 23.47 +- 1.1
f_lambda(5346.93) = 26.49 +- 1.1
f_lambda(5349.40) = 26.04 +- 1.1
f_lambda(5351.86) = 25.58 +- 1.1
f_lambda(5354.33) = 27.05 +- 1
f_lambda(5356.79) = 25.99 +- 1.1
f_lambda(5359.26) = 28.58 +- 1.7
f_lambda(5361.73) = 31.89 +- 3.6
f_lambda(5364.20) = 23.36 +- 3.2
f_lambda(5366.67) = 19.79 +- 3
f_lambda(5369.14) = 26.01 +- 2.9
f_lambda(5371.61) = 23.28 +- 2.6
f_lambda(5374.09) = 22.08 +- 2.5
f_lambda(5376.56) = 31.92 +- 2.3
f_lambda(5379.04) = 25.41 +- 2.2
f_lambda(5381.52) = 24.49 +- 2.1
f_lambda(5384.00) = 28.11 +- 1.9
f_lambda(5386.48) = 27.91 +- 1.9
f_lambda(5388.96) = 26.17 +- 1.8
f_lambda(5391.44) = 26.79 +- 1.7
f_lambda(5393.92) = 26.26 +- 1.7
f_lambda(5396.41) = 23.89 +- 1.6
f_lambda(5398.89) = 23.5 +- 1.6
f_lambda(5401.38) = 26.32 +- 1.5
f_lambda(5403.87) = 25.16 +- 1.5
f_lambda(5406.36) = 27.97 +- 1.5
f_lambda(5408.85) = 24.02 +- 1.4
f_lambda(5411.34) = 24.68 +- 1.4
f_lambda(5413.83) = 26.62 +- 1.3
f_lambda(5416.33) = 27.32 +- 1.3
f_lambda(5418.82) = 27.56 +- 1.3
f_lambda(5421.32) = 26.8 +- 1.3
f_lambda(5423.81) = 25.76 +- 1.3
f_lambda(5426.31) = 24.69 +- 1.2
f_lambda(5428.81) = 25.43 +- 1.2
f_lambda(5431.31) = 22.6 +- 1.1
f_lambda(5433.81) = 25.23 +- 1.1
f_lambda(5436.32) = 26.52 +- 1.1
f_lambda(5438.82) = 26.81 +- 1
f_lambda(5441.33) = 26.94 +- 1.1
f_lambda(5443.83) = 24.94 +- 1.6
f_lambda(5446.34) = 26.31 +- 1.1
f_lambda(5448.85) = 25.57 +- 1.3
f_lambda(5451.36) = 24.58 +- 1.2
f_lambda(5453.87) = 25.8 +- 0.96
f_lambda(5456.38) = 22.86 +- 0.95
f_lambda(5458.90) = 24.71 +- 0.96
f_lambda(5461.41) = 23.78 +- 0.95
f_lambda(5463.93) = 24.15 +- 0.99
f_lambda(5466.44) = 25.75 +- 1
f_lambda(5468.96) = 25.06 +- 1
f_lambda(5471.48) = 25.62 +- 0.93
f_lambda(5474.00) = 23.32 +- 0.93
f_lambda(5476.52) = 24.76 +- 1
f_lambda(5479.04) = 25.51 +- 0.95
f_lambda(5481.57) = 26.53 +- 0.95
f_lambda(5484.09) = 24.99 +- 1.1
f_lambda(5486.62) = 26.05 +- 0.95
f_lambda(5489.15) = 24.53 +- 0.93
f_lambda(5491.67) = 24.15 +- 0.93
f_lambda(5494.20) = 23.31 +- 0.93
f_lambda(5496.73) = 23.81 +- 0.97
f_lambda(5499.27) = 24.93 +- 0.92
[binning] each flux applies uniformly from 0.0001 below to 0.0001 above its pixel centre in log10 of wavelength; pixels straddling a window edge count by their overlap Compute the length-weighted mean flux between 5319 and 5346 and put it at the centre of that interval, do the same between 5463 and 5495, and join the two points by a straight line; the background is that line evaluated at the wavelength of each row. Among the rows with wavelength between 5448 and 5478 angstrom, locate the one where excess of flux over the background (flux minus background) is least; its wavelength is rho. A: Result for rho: 5456.38 angstrom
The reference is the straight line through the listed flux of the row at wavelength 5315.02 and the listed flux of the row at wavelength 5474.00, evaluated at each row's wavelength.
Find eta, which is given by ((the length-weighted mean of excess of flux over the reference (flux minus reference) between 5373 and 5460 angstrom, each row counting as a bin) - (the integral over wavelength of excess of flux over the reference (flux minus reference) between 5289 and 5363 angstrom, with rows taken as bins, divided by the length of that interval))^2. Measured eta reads 0.1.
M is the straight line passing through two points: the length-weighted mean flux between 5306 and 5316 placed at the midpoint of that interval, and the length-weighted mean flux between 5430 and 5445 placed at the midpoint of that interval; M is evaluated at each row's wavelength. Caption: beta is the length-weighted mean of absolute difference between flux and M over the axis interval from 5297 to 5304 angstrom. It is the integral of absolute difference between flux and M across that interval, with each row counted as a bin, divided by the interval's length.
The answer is 2.1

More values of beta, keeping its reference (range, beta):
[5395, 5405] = 1.3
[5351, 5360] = 1.0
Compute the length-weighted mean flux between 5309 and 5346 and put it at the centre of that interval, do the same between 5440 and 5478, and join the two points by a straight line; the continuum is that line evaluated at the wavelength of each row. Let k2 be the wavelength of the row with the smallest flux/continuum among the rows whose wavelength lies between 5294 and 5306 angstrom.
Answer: 5297.91 angstrom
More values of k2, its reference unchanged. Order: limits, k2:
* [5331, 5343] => 5339.55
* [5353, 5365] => 5364.20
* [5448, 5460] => 5456.38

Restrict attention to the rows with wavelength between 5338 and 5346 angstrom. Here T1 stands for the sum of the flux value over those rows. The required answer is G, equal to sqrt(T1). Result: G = 8.5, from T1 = 72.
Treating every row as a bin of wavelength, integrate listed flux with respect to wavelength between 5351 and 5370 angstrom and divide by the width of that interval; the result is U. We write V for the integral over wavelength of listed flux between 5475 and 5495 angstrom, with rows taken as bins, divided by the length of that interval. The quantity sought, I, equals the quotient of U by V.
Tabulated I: 1.04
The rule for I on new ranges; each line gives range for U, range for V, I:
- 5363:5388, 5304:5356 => 0.99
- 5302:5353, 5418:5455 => 0.99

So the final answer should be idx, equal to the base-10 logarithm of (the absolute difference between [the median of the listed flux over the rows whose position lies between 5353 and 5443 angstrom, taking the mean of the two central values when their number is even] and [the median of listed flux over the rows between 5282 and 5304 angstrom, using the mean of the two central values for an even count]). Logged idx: 0.1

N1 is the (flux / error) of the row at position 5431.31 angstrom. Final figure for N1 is 20.5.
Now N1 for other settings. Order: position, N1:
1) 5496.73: 24.5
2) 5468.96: 25.1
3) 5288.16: 26.3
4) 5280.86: 25.7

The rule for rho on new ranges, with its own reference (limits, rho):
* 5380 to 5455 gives 5431.31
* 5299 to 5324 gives 5315.02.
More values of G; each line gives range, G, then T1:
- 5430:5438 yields 8.6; 74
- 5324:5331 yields 8.5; 73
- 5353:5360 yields 9.0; 82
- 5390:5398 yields 8.8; 77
